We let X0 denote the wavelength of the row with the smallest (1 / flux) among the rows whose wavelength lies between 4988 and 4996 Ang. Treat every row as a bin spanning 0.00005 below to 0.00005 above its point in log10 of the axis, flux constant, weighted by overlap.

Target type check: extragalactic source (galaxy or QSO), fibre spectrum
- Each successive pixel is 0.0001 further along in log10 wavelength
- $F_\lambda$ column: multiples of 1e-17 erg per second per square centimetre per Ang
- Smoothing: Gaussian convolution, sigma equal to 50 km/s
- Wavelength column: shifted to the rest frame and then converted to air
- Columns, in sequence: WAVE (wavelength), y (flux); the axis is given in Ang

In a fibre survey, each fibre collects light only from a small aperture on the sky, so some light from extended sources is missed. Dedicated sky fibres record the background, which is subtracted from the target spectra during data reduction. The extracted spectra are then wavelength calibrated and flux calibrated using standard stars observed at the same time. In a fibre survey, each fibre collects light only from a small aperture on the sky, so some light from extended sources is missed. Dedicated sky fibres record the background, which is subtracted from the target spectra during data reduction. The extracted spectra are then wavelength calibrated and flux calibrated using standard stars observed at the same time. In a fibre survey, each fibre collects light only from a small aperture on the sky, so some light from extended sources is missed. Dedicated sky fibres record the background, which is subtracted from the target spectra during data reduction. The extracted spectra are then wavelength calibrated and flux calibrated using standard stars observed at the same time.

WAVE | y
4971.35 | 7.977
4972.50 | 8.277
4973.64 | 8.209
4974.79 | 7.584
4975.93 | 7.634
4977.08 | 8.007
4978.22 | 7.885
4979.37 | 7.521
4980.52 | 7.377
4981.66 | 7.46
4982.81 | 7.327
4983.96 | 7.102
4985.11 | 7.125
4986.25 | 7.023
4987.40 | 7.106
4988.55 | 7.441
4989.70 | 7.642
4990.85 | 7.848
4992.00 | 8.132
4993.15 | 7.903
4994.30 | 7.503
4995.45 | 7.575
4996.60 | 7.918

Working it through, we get 4992.00 Ang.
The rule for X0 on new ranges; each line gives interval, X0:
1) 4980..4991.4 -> 4990.85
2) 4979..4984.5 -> 4979.37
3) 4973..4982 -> 4973.64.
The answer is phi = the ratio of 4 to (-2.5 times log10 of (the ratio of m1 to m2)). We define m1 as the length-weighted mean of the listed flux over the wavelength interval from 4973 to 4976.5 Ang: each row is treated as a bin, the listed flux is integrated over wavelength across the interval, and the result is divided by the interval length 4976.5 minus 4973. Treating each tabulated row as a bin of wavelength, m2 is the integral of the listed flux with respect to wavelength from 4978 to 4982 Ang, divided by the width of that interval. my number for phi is -96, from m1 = 7.8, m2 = 7.5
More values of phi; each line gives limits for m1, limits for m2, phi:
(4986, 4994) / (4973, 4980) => 135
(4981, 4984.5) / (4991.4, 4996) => 59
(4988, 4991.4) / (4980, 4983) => -119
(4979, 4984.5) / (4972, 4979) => 49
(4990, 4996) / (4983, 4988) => -41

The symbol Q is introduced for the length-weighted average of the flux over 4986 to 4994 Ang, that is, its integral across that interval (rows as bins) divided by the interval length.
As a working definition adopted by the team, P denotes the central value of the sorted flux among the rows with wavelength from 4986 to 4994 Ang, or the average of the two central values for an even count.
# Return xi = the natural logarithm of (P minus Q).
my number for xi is -3.14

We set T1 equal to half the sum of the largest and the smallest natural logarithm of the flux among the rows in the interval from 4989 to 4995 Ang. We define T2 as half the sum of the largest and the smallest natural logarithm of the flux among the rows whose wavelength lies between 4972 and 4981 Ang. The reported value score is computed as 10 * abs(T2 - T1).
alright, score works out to 0.0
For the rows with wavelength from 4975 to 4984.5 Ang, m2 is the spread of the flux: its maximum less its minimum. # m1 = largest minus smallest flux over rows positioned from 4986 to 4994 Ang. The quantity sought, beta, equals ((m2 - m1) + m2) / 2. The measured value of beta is 0.35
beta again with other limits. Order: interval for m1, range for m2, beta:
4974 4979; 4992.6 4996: 0.19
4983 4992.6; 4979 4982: -0.41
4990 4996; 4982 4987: -0.01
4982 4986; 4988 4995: 0.58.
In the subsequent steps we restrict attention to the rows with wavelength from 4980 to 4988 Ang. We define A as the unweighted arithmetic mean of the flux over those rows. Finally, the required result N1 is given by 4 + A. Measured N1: 11.2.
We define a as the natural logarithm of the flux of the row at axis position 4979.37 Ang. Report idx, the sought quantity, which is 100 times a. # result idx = 202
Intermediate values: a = 2.02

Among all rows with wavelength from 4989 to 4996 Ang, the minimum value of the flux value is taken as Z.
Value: 7.503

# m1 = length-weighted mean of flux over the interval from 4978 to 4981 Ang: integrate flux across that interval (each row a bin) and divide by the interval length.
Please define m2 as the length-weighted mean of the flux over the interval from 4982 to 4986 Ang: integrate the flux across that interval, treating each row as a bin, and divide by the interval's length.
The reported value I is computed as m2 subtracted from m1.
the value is 0.4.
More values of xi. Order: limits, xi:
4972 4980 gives -4.07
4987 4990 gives -2.87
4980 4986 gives -2.91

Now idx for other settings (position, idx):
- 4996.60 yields 207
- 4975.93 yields 203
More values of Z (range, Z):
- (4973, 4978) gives 7.584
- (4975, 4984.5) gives 7.102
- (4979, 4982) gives 7.377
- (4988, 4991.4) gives 7.441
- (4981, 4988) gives 7.023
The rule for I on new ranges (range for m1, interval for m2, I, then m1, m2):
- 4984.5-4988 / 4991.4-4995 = -0.7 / 7.09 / 7.8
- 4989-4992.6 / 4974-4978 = 0.1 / 7.85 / 7.8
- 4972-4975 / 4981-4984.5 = 0.8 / 8.07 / 7.3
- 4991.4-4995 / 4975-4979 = 0.0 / 7.83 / 7.8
